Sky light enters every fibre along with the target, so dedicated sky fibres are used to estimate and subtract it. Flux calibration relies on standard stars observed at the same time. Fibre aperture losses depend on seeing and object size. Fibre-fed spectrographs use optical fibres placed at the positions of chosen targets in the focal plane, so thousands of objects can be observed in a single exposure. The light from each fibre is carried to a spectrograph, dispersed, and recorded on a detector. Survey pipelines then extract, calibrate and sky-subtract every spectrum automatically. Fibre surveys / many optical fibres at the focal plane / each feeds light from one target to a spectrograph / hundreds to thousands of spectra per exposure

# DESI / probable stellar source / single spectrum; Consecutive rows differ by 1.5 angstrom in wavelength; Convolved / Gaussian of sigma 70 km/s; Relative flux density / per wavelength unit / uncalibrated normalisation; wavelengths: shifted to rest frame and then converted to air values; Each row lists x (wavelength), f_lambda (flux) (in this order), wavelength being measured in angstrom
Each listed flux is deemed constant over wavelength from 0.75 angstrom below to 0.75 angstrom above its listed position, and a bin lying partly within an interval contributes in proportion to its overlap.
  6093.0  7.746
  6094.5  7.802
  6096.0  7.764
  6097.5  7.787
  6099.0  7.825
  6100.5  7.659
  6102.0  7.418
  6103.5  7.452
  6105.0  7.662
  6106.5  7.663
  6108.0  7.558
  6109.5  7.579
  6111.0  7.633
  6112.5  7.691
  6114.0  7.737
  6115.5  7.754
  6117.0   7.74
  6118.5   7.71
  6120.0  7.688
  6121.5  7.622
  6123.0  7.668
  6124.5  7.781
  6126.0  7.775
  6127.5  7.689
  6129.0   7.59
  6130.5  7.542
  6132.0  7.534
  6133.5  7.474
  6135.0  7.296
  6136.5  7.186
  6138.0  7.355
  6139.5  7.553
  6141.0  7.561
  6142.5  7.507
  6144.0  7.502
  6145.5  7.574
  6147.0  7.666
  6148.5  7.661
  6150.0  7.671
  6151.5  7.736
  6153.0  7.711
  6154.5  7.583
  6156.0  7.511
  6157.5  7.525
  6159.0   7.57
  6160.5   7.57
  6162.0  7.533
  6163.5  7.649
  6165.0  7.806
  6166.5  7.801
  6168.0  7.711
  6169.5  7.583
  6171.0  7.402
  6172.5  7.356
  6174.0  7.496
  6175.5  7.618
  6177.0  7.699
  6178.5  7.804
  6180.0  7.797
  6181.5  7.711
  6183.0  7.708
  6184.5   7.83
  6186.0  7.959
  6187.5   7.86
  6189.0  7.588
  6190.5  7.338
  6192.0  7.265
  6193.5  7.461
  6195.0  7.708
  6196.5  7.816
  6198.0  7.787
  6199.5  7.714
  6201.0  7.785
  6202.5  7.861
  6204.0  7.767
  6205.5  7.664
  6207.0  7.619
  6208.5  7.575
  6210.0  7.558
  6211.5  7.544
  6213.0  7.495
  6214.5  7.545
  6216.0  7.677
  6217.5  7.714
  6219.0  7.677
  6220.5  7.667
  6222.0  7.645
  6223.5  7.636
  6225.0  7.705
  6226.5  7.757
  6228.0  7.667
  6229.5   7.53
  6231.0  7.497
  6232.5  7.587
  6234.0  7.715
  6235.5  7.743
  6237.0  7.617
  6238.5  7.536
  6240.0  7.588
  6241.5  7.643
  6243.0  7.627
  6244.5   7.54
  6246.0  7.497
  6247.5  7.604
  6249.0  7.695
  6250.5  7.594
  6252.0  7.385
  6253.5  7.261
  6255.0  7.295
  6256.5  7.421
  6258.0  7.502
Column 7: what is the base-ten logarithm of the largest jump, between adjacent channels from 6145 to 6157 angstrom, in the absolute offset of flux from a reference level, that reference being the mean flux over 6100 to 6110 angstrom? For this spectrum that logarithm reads -0.89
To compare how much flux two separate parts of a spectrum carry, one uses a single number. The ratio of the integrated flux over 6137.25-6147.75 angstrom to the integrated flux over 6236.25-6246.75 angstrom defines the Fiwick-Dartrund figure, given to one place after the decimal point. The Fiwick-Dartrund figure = 1.0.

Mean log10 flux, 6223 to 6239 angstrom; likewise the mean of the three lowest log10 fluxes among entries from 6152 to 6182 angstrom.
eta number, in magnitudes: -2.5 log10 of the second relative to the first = 0.016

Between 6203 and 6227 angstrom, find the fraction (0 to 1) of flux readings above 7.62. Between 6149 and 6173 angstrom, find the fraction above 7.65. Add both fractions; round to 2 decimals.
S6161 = 1.00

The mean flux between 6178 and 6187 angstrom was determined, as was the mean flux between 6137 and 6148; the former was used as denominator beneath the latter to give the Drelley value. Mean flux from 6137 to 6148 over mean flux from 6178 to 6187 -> 0.965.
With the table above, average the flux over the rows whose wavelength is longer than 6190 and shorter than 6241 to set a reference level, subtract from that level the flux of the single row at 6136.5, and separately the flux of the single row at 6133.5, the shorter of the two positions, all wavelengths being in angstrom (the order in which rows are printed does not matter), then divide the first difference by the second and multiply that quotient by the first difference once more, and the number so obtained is 1.3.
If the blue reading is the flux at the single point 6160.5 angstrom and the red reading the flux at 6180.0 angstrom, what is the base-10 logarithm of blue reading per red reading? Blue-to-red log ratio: -0.013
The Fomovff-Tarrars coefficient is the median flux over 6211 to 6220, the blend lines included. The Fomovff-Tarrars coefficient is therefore 7.61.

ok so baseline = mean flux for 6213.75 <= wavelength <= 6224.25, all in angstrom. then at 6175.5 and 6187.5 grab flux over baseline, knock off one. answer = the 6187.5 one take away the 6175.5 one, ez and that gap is 0.032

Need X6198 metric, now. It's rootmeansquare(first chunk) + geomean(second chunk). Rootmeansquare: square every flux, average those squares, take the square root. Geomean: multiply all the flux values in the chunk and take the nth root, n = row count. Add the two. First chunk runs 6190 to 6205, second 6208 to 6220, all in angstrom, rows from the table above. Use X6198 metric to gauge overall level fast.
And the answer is 15.3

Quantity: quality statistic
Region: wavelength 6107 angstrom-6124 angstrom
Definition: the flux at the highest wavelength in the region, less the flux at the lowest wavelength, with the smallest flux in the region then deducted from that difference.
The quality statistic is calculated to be -7.45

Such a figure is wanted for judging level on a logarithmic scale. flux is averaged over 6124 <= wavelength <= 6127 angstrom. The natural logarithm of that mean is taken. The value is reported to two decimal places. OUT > 2.05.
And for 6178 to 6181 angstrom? 2.05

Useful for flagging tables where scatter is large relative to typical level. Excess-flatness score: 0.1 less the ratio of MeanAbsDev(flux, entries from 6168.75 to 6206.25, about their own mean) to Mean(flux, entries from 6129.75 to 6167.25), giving 0.080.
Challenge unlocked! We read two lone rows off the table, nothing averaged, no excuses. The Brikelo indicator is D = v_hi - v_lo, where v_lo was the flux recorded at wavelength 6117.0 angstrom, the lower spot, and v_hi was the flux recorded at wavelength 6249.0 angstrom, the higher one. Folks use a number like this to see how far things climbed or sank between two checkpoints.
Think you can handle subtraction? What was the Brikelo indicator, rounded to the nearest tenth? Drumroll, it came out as 0.0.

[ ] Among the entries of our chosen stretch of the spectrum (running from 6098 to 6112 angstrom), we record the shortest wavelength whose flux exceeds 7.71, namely 6099.0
